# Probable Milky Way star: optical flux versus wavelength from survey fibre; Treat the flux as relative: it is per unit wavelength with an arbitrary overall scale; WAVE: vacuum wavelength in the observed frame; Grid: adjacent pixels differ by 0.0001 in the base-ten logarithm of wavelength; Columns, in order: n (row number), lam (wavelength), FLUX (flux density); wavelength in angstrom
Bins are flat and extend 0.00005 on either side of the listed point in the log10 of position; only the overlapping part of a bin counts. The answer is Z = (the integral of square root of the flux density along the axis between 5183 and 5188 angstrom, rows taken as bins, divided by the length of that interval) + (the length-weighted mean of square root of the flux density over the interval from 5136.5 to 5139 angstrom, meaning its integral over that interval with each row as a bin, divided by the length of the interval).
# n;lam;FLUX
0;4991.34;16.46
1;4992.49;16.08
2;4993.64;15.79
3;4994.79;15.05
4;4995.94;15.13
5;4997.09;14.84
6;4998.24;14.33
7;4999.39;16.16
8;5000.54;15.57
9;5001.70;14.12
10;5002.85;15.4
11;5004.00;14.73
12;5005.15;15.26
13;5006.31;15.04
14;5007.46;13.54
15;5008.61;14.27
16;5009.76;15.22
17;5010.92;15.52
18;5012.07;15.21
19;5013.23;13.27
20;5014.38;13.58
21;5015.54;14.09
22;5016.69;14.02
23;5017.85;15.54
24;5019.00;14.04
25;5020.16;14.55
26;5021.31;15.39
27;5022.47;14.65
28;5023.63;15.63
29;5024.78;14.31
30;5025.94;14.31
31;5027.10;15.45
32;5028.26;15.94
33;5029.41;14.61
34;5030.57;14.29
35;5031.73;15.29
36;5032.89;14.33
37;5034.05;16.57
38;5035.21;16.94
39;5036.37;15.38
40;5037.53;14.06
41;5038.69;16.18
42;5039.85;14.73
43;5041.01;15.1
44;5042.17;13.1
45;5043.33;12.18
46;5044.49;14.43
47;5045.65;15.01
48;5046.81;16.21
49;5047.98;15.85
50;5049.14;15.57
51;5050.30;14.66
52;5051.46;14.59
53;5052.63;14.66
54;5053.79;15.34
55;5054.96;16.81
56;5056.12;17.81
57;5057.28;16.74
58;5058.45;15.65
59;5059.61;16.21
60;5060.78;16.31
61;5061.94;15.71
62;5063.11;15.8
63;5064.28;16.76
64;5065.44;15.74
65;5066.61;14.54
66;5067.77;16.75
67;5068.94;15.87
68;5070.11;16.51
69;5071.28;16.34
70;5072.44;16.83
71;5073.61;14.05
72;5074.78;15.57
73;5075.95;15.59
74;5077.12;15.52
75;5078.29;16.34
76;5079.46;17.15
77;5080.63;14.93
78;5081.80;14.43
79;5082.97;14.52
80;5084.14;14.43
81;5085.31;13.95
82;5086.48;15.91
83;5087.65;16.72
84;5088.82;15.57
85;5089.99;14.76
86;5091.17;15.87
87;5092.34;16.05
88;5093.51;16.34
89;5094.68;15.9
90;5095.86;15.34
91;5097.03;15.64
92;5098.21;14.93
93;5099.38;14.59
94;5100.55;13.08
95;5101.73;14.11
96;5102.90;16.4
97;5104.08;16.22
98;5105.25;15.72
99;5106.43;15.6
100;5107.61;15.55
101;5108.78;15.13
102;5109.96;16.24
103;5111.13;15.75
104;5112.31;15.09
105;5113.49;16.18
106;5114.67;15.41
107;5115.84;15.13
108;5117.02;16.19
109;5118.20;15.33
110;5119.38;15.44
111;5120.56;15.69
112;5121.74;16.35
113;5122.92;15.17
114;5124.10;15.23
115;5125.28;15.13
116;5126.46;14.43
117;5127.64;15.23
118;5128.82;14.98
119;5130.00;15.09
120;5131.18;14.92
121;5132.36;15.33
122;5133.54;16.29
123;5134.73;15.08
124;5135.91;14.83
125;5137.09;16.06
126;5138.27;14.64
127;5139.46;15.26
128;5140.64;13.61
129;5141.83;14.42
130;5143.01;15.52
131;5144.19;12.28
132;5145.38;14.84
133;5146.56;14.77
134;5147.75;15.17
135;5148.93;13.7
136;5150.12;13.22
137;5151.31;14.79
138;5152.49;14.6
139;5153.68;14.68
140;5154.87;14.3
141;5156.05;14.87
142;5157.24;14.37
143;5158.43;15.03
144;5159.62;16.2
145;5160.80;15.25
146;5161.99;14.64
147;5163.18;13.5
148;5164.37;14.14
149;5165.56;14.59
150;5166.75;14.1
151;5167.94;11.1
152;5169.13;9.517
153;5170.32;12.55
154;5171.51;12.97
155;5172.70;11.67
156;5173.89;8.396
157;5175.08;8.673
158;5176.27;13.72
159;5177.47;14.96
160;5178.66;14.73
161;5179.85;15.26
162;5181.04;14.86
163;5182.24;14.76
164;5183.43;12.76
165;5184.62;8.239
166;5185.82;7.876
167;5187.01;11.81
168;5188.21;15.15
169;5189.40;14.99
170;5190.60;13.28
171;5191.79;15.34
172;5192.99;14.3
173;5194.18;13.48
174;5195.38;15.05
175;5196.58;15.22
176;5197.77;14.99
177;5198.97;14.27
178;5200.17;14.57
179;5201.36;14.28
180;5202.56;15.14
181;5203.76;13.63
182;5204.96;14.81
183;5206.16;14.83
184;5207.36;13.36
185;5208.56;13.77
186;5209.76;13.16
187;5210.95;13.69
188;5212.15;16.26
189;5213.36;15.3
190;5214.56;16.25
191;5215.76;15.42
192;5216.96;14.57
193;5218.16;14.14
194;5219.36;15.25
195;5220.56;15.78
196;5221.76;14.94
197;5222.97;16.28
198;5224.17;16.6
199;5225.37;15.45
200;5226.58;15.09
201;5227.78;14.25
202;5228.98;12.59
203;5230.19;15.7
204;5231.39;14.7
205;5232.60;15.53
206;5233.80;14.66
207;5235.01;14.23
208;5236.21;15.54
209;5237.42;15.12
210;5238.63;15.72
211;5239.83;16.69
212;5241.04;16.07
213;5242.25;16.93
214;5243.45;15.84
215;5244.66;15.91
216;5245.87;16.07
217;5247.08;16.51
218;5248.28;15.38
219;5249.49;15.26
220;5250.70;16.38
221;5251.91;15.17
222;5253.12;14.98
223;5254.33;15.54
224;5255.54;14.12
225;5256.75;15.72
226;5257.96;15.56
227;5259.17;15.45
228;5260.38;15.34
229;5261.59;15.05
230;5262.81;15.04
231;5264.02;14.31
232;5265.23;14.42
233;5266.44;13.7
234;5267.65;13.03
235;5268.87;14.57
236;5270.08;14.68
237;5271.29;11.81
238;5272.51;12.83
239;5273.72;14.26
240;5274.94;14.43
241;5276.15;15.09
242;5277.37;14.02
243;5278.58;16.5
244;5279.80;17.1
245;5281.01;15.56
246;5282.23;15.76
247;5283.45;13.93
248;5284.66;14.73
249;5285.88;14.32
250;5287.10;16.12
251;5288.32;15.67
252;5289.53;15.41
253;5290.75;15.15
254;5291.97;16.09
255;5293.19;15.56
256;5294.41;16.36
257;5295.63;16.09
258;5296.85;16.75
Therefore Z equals 7.12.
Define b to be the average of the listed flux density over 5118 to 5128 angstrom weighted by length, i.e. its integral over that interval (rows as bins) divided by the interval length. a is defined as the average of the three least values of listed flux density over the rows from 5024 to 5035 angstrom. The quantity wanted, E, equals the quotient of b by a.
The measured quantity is 1.07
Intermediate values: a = 14.3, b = 15.3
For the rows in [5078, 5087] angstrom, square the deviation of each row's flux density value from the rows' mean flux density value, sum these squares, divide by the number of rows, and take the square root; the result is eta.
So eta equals 1.05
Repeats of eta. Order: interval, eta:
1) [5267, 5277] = 1.07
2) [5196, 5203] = 0.39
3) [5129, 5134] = 0.53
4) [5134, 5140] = 0.49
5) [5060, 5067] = 0.68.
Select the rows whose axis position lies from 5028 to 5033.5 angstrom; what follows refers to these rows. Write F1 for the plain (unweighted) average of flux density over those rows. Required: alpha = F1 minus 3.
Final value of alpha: 11.89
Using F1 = 14.89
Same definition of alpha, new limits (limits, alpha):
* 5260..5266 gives 11.83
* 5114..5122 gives 12.65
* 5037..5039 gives 12.12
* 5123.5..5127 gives 11.93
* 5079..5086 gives 11.90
